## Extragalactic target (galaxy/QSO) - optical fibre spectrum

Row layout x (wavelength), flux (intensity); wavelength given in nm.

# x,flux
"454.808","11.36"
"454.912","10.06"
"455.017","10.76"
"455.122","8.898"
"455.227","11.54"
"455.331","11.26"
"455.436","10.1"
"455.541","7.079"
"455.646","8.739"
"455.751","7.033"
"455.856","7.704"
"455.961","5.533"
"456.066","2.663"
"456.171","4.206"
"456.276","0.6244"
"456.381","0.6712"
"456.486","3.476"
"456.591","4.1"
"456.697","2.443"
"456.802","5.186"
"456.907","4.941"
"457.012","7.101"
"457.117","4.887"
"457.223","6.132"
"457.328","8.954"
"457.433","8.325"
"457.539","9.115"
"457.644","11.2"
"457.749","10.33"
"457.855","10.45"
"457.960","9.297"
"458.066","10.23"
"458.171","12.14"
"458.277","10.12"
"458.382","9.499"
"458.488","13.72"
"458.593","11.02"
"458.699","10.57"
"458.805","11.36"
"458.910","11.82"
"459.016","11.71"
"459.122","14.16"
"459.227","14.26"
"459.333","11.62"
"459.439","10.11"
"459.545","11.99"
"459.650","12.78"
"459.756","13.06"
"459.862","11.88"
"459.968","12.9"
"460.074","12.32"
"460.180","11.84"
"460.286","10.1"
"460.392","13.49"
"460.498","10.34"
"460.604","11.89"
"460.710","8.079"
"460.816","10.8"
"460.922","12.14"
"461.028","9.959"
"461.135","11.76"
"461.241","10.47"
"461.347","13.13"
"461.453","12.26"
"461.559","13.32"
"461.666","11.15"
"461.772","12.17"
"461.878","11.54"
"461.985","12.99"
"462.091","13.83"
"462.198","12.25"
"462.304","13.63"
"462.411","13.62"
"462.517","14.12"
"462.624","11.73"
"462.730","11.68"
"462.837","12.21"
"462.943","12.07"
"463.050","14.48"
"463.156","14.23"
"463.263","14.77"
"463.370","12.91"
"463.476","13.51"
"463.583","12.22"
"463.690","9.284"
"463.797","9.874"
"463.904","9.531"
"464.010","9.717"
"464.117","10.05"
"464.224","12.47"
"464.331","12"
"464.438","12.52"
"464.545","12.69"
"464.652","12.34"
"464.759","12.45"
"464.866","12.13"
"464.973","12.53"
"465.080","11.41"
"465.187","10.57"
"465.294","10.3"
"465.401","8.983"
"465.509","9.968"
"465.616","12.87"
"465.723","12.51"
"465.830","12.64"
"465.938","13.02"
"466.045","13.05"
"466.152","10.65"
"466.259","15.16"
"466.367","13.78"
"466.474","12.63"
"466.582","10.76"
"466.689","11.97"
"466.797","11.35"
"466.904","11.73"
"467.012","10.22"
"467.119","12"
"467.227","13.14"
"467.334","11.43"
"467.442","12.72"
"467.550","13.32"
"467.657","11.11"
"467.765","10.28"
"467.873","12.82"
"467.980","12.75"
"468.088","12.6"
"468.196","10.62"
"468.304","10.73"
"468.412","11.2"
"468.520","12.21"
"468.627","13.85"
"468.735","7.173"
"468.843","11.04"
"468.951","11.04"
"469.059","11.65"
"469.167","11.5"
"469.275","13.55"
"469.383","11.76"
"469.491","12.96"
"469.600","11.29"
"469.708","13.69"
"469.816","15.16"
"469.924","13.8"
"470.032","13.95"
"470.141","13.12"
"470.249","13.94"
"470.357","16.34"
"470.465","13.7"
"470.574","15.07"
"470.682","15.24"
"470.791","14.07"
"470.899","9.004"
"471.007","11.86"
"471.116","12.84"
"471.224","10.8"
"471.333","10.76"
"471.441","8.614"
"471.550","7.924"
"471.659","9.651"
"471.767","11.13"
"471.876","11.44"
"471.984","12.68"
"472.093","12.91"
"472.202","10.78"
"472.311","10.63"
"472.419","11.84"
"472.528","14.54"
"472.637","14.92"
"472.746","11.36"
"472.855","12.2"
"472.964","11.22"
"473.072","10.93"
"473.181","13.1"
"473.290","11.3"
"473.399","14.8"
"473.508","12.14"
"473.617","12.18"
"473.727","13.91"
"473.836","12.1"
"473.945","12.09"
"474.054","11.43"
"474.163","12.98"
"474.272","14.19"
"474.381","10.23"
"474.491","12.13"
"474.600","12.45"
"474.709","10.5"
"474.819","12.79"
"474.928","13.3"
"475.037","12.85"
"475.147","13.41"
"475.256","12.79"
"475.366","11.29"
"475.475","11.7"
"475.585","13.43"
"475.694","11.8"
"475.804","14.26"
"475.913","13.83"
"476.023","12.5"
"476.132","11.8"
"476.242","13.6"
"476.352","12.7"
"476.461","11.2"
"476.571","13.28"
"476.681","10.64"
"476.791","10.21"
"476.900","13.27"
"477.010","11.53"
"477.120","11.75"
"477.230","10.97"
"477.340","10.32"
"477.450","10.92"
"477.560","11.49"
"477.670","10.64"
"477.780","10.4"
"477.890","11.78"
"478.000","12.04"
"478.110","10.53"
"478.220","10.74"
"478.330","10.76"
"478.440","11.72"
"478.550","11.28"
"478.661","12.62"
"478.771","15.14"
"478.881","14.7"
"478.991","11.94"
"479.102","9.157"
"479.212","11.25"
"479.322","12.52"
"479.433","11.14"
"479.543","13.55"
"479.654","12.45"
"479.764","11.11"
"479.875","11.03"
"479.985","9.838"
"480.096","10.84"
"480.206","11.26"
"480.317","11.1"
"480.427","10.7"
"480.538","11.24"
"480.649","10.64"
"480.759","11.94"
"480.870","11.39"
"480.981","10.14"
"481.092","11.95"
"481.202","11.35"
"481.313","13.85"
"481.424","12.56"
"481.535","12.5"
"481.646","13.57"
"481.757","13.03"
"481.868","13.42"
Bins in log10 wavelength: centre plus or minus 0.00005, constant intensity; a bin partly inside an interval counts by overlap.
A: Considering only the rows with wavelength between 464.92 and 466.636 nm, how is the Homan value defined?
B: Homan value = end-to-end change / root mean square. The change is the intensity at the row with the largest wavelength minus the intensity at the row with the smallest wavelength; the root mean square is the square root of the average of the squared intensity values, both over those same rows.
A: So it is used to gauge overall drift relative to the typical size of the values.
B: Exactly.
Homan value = -0.15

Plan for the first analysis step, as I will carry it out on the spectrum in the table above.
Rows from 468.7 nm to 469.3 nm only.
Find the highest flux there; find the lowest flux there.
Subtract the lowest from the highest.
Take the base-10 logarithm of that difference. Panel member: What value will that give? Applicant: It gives 0.80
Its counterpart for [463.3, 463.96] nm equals 0.63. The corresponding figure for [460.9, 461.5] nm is 0.50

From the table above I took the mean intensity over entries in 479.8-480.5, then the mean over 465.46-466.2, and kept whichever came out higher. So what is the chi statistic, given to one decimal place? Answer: 12.1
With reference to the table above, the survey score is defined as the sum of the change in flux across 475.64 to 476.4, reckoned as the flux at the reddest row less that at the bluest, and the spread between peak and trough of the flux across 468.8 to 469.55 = 3.4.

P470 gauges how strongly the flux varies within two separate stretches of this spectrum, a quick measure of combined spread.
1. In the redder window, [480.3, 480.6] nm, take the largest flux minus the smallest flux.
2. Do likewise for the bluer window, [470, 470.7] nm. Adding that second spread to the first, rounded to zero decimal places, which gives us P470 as 4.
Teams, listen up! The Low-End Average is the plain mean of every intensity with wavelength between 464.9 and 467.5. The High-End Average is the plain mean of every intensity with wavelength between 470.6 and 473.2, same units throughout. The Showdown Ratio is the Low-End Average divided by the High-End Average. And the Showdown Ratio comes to 1.02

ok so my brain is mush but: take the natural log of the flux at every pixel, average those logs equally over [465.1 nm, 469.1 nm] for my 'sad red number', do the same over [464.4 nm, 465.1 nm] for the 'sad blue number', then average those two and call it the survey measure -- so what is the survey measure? 2.48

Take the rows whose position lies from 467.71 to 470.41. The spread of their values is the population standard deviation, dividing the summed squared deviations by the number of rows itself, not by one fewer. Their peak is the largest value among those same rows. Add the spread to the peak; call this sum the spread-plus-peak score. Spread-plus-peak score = 18.2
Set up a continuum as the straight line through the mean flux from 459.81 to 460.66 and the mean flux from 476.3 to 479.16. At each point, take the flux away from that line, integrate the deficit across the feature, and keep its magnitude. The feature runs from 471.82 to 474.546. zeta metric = 1.8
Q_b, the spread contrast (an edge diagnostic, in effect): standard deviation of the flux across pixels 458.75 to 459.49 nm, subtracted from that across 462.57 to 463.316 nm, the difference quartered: -0.03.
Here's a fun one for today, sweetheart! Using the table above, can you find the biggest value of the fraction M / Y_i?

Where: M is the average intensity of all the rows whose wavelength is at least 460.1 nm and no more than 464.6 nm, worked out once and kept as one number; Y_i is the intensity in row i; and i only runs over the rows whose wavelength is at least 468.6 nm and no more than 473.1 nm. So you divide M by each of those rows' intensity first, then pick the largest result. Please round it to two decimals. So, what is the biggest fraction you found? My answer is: 1.67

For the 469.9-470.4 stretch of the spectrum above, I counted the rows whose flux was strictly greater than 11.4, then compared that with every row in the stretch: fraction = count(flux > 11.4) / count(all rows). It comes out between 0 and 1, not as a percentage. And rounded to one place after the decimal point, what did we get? 1.0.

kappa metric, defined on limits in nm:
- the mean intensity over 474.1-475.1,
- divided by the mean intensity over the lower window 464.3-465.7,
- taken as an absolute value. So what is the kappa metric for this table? 1.07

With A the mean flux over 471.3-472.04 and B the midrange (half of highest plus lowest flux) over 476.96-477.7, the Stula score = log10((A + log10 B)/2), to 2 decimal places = 0.75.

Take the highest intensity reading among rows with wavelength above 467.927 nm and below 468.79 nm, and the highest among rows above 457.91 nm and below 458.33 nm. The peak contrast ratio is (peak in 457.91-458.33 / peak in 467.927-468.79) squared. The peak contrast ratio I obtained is 0.77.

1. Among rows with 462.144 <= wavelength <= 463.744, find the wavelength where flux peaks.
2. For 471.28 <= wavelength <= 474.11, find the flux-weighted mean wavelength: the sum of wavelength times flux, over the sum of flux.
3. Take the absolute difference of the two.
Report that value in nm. 9.48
